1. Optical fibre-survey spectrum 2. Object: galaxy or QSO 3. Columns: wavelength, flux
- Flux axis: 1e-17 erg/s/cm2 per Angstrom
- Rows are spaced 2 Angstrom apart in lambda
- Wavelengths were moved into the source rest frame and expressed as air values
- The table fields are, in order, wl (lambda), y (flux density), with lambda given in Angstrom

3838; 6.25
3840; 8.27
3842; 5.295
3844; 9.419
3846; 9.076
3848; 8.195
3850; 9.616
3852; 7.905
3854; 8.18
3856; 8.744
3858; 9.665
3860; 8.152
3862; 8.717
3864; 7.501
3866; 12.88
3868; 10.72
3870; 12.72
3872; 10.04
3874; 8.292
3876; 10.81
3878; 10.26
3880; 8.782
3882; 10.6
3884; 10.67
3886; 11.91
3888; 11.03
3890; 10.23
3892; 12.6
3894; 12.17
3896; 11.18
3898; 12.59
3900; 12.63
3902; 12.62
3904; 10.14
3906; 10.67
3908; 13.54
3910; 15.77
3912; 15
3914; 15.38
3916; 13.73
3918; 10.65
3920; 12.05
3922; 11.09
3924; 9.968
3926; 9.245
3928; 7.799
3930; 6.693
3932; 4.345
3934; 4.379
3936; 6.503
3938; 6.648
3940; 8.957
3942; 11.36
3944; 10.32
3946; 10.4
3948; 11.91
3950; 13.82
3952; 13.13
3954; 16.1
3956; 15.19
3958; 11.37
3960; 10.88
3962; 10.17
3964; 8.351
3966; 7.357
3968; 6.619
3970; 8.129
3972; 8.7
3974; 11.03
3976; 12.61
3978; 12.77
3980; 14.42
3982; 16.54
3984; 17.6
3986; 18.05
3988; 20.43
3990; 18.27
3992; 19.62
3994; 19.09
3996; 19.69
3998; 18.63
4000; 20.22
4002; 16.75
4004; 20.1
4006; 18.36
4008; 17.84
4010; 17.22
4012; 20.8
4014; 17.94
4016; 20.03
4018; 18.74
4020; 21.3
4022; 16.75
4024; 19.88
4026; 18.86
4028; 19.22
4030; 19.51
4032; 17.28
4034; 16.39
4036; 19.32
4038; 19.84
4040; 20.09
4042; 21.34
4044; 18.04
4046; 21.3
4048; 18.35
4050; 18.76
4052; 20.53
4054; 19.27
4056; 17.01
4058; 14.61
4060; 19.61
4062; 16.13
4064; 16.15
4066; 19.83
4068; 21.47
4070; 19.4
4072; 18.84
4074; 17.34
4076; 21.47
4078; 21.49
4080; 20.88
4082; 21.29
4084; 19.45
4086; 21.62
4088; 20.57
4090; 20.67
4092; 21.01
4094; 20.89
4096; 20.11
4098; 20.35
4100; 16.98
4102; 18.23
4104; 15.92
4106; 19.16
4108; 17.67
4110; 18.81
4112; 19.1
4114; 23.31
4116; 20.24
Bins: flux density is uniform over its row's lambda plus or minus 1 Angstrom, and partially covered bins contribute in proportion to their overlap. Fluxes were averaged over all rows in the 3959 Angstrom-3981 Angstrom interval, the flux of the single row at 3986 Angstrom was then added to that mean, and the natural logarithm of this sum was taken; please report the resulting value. 3.34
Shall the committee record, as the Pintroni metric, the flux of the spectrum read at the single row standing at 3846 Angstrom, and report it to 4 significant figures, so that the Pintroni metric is 9.076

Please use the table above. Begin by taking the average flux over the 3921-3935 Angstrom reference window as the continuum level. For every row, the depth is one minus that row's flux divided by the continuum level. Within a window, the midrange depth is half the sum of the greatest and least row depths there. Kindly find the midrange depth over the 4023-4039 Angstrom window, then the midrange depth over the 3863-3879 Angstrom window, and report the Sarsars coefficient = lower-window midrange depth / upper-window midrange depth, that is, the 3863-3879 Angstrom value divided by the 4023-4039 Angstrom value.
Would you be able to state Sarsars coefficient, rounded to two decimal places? 0.24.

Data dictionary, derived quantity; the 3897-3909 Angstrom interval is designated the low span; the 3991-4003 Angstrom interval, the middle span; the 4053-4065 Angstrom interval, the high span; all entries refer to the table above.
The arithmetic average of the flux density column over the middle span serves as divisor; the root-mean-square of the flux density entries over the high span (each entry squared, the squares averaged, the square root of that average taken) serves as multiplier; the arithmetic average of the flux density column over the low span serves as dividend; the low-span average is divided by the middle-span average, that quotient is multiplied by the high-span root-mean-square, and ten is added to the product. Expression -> 21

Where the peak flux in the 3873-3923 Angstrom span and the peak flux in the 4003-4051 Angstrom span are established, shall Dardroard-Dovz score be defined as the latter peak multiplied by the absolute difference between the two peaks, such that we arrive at 119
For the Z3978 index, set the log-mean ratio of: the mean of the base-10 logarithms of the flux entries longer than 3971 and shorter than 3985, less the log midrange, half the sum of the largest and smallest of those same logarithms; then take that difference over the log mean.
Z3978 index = 0.021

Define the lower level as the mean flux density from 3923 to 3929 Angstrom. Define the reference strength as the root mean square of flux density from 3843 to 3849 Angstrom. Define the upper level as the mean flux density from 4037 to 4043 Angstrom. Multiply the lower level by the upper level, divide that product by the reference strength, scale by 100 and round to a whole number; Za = 2064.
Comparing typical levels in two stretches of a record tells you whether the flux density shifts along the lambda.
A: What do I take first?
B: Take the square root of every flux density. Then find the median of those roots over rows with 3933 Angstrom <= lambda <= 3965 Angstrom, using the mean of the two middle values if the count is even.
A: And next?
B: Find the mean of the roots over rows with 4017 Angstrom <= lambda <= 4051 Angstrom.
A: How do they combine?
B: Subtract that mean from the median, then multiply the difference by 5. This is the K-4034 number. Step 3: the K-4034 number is -6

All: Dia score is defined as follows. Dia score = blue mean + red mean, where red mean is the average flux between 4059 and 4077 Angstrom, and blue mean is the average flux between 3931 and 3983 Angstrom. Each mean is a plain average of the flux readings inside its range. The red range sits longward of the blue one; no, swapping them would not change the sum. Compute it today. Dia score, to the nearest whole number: 29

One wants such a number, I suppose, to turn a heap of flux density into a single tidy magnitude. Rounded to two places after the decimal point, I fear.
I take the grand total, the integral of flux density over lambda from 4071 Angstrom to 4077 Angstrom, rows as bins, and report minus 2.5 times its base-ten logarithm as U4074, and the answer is -5.15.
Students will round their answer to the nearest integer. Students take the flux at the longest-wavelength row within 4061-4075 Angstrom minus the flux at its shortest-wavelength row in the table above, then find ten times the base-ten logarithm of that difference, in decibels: 1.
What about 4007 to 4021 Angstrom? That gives 5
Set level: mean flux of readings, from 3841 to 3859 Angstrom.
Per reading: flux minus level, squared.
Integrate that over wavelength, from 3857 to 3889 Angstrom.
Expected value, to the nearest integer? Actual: 170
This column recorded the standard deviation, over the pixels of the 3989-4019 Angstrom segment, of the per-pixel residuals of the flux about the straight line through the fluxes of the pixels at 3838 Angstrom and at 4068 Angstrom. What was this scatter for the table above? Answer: 1.3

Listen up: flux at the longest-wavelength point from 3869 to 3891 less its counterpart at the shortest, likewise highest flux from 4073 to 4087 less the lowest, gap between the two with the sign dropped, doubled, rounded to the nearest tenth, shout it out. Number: 13.5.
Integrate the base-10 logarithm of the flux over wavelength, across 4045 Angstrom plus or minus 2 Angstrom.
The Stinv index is 5.17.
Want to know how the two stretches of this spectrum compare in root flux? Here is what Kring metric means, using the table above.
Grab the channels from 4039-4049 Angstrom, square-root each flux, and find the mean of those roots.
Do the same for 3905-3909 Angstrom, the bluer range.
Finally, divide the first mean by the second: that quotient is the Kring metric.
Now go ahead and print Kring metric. 1.3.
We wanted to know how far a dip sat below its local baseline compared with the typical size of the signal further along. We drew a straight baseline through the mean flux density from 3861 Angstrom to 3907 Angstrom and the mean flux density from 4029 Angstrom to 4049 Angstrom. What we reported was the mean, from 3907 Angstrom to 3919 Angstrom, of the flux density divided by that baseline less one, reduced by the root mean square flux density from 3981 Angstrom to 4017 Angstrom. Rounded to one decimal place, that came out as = -18.6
